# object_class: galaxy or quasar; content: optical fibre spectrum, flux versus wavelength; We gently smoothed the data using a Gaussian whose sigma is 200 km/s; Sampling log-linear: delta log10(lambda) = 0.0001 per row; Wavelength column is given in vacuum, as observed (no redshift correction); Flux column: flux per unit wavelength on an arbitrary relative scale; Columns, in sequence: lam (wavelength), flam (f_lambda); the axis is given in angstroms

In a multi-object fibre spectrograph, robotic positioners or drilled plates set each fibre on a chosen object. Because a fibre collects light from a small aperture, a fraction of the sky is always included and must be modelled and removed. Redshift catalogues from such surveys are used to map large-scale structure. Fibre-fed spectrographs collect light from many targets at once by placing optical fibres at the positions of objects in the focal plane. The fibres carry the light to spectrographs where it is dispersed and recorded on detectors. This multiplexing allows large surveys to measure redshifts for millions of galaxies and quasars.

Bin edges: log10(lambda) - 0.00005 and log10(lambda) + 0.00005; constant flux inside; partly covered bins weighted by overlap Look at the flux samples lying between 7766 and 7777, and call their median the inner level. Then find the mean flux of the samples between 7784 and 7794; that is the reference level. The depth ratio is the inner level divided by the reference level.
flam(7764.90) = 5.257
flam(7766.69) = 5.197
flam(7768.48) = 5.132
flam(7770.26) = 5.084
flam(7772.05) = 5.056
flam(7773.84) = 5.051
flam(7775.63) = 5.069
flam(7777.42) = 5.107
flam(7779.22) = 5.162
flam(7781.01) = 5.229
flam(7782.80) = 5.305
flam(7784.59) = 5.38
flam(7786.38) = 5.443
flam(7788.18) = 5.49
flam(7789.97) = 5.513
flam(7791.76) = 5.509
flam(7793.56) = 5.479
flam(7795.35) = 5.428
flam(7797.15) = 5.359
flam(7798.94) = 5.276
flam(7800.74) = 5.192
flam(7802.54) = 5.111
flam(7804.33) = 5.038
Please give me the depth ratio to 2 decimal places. 0.93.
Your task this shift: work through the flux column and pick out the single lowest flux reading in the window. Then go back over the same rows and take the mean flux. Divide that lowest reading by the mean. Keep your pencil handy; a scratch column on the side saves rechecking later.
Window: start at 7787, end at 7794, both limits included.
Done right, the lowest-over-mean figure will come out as 0.997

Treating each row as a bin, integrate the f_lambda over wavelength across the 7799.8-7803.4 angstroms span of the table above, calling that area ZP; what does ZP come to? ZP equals 18.5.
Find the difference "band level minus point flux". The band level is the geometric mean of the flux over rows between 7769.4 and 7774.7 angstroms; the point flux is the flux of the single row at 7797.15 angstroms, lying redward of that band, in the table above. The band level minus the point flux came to -0.30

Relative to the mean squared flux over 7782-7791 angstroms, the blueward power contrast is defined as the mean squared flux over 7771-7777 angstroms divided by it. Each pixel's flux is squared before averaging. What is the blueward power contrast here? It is 0.869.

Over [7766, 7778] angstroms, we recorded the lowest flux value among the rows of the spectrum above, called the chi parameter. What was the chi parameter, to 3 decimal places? 5.051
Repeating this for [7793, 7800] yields 5.276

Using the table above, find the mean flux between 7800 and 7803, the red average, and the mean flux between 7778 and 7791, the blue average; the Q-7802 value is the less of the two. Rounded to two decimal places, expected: 5.15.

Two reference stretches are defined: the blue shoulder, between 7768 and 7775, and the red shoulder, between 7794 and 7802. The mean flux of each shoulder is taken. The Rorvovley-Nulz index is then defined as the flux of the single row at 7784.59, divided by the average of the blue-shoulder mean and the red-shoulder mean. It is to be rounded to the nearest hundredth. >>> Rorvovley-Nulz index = 1.04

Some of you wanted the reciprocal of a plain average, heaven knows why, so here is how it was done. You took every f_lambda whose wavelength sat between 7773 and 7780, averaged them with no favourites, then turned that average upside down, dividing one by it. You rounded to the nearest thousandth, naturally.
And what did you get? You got 0.196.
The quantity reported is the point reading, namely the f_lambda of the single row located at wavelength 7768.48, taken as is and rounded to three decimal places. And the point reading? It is 5.132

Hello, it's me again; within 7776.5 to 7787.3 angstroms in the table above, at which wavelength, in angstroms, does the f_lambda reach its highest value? 7786.38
